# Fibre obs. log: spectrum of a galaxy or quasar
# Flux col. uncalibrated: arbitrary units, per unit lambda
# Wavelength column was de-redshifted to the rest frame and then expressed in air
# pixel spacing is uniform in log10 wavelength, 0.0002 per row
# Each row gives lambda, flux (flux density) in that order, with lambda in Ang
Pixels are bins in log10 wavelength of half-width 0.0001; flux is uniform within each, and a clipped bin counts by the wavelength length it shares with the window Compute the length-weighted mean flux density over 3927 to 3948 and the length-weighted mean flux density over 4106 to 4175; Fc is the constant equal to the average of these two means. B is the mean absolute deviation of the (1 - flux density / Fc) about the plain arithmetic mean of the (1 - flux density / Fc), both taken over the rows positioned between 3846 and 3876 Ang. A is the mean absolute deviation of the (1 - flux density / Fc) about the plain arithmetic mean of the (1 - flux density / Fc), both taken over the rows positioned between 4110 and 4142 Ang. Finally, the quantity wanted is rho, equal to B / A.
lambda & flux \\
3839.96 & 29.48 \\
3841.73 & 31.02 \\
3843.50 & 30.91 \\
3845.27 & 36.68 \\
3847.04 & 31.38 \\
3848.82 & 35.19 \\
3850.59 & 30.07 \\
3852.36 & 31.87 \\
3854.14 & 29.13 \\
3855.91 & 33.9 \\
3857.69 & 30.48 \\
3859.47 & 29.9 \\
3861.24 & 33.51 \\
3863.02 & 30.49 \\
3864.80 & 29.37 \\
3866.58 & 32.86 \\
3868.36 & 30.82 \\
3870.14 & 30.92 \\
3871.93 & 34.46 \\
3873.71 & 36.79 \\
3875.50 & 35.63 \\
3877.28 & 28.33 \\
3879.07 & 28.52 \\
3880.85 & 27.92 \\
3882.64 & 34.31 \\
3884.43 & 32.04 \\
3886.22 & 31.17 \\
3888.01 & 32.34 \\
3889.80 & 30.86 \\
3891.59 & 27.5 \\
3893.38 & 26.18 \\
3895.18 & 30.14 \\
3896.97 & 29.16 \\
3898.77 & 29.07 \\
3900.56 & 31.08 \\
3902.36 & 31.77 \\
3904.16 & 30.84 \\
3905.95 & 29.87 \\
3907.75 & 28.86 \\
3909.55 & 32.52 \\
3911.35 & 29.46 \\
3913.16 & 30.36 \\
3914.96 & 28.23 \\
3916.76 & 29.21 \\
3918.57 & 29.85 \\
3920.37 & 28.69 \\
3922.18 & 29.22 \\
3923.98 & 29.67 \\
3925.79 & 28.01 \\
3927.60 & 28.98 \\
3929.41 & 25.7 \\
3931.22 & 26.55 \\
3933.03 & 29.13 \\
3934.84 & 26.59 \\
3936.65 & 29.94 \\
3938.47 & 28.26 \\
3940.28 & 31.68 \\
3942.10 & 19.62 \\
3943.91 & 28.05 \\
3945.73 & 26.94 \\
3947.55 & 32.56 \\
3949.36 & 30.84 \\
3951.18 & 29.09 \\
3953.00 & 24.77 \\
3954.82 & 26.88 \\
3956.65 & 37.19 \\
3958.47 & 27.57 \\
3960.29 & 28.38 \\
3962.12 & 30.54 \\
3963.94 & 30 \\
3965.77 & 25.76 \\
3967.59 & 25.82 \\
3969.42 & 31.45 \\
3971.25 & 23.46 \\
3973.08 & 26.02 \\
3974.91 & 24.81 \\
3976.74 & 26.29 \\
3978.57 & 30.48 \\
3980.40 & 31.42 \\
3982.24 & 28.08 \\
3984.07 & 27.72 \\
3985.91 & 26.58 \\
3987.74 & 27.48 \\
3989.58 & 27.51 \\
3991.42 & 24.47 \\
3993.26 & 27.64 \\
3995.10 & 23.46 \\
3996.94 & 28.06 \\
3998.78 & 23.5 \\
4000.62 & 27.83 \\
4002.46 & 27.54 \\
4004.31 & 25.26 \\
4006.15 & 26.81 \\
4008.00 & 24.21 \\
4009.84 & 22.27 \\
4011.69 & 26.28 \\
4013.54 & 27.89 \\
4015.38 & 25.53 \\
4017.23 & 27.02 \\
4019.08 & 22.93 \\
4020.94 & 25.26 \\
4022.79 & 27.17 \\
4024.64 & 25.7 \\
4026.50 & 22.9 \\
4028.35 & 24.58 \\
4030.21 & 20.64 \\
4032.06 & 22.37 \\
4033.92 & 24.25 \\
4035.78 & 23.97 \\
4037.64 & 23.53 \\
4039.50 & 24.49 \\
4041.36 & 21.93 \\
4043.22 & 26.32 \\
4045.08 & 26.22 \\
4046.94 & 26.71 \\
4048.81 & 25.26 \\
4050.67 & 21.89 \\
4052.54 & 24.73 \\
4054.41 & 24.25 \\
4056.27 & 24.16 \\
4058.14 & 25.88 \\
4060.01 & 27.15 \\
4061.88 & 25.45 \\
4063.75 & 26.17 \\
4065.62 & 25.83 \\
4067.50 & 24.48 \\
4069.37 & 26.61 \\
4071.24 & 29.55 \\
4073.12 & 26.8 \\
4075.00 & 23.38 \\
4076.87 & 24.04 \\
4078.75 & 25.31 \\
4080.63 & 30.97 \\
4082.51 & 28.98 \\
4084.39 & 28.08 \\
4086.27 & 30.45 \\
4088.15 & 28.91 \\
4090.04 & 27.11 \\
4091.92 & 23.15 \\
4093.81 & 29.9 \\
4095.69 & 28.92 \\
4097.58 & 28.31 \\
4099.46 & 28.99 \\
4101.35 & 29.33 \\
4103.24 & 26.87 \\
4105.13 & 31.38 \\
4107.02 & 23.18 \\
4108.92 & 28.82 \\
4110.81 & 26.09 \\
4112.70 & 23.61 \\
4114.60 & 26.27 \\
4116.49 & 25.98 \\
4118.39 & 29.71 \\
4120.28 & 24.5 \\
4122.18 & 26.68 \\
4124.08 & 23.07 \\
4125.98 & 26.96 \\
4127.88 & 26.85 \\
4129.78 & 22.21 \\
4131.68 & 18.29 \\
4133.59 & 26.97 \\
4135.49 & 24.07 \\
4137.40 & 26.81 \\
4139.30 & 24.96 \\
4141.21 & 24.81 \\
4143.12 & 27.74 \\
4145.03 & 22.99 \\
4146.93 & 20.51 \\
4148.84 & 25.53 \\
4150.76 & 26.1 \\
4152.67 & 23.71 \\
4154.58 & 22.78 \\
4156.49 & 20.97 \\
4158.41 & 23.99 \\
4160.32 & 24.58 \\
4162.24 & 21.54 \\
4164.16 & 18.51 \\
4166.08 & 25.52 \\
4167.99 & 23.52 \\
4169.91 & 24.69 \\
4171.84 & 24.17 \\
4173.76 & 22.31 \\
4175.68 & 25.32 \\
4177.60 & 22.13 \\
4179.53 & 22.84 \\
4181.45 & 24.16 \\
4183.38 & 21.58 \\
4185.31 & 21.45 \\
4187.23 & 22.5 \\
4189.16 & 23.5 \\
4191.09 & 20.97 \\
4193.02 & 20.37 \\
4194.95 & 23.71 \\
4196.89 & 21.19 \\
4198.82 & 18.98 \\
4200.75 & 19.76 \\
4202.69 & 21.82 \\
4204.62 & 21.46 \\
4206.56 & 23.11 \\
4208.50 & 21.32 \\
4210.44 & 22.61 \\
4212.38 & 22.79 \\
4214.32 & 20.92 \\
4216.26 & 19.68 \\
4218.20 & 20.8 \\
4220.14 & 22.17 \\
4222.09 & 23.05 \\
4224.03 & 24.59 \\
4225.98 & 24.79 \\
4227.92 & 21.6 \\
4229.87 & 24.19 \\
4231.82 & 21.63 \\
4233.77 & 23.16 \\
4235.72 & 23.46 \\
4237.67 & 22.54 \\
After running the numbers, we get 1.1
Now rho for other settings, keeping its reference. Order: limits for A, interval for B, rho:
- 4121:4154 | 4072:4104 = 1.0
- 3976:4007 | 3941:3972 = 1.9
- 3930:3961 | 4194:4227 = 0.5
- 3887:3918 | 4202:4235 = 0.9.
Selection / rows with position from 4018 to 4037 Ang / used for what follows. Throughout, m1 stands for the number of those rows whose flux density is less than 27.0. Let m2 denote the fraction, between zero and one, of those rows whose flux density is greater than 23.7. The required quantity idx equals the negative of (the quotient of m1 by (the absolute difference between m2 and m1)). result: -1.07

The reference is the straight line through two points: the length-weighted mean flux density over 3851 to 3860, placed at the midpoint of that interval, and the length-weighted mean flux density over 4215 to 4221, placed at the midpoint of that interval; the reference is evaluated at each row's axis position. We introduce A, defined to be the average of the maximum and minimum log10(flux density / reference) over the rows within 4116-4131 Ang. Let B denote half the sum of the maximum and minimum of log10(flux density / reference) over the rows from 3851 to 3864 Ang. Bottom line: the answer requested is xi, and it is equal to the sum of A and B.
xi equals 0.044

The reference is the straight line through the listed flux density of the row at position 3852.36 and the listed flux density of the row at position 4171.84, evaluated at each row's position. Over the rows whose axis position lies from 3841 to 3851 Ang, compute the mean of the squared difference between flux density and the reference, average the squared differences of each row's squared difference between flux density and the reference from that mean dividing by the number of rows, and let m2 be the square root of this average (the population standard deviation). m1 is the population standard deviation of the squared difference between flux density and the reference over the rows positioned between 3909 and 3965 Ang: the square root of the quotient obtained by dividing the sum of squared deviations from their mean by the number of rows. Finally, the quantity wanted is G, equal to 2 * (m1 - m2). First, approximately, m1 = 20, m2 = 7.6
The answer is 26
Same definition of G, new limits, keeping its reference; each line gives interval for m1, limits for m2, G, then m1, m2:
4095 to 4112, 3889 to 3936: 6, 9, 5.8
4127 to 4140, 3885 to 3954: -2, 16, 16.7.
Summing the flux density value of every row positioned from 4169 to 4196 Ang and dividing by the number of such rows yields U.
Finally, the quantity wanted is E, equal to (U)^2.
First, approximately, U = 22.8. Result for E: 521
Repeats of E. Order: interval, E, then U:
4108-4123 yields 700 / 26.5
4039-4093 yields 676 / 26.0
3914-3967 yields 815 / 28.5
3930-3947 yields 752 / 27.4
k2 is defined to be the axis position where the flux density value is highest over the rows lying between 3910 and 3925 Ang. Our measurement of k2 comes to 3913.16 Ang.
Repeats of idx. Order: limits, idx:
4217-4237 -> -1.03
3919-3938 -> -1.50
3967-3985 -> -1.22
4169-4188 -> -1.04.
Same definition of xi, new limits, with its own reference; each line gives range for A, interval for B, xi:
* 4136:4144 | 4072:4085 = 0.092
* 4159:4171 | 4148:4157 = 0.001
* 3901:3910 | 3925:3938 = -0.002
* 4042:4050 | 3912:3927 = 0.004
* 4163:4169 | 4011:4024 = -0.033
